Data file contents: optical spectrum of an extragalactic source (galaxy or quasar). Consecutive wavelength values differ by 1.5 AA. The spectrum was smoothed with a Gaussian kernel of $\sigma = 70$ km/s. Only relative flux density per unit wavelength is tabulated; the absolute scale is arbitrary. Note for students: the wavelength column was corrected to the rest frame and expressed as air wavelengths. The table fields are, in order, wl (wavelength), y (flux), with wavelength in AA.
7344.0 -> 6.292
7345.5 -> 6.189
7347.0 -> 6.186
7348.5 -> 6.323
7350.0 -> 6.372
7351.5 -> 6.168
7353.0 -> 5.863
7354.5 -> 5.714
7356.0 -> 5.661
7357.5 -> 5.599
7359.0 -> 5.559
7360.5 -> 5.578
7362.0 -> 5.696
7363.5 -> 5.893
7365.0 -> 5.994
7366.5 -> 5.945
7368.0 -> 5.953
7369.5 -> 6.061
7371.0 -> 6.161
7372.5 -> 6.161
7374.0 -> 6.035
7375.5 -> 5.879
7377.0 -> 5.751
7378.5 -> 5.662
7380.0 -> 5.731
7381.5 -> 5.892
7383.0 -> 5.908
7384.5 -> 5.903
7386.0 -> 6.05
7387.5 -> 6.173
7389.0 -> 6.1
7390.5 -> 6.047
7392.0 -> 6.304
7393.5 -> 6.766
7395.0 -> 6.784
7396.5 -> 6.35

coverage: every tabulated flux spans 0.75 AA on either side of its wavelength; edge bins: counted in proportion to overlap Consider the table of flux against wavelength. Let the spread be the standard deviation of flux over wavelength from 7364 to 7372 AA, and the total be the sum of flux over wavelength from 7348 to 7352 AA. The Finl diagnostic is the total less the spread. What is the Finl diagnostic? 19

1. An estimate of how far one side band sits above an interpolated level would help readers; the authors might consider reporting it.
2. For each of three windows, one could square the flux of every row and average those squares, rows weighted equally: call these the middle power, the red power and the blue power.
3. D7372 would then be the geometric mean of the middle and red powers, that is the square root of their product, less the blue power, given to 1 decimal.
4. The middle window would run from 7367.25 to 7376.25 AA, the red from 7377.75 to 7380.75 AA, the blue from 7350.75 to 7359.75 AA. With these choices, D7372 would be 1.2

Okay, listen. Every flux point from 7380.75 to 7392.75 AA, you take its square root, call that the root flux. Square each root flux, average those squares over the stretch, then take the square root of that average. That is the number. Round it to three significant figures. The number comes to 2.46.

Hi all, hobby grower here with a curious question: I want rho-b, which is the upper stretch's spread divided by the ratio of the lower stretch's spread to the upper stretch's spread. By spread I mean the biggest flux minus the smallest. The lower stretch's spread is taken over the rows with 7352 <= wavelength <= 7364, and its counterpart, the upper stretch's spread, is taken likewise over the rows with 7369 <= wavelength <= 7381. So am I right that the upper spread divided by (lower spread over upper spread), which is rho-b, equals 0.75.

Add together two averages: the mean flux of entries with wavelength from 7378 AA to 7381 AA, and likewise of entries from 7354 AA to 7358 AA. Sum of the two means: 11.4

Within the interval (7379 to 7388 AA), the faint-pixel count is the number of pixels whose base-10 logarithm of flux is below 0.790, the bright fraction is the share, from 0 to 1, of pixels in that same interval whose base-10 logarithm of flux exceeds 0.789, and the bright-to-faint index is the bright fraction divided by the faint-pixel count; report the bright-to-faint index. 0.033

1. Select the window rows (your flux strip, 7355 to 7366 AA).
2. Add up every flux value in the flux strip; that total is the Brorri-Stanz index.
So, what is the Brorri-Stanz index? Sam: 40.0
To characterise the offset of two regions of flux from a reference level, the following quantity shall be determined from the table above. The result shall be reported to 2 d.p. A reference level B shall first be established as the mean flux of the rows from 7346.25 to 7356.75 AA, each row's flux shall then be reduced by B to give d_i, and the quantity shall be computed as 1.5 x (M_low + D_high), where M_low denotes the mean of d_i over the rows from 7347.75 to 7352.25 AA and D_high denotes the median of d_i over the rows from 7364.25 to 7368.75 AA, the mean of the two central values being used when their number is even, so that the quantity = 0.24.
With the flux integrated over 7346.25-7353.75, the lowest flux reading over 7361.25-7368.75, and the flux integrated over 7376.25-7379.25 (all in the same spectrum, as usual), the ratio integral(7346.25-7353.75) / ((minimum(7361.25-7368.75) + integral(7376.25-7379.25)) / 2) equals 4.1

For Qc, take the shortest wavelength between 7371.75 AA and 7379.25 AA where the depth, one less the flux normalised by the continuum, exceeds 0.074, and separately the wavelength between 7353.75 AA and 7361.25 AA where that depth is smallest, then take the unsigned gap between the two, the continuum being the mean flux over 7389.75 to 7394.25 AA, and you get 21.0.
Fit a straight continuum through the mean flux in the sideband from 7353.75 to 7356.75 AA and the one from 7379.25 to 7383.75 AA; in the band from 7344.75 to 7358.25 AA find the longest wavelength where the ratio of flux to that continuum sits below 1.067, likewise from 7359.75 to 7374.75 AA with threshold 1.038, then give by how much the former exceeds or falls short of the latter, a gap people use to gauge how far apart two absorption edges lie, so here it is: -10.5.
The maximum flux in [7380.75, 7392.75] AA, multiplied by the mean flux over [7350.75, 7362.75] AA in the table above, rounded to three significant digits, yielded 36.1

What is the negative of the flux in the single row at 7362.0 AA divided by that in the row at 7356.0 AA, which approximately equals -1.01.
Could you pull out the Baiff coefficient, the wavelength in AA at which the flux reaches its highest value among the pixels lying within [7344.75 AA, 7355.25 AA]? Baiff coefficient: 7350.0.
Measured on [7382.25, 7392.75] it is 7392.0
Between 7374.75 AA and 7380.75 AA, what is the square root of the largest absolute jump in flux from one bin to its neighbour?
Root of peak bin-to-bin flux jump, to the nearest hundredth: 0.36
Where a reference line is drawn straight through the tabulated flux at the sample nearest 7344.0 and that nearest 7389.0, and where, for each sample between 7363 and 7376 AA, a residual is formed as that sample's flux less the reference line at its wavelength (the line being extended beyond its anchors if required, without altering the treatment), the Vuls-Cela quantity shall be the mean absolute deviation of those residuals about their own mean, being 0.093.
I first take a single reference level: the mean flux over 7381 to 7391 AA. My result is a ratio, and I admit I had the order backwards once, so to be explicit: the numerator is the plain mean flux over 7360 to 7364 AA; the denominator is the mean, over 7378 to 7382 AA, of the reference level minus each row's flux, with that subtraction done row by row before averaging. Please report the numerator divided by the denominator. 23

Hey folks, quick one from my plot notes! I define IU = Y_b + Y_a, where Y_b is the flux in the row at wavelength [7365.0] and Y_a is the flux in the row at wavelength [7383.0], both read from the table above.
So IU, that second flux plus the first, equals 11.9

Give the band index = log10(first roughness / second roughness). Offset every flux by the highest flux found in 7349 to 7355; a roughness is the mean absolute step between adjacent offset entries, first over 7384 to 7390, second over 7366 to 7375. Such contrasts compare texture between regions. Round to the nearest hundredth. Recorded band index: 0.22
